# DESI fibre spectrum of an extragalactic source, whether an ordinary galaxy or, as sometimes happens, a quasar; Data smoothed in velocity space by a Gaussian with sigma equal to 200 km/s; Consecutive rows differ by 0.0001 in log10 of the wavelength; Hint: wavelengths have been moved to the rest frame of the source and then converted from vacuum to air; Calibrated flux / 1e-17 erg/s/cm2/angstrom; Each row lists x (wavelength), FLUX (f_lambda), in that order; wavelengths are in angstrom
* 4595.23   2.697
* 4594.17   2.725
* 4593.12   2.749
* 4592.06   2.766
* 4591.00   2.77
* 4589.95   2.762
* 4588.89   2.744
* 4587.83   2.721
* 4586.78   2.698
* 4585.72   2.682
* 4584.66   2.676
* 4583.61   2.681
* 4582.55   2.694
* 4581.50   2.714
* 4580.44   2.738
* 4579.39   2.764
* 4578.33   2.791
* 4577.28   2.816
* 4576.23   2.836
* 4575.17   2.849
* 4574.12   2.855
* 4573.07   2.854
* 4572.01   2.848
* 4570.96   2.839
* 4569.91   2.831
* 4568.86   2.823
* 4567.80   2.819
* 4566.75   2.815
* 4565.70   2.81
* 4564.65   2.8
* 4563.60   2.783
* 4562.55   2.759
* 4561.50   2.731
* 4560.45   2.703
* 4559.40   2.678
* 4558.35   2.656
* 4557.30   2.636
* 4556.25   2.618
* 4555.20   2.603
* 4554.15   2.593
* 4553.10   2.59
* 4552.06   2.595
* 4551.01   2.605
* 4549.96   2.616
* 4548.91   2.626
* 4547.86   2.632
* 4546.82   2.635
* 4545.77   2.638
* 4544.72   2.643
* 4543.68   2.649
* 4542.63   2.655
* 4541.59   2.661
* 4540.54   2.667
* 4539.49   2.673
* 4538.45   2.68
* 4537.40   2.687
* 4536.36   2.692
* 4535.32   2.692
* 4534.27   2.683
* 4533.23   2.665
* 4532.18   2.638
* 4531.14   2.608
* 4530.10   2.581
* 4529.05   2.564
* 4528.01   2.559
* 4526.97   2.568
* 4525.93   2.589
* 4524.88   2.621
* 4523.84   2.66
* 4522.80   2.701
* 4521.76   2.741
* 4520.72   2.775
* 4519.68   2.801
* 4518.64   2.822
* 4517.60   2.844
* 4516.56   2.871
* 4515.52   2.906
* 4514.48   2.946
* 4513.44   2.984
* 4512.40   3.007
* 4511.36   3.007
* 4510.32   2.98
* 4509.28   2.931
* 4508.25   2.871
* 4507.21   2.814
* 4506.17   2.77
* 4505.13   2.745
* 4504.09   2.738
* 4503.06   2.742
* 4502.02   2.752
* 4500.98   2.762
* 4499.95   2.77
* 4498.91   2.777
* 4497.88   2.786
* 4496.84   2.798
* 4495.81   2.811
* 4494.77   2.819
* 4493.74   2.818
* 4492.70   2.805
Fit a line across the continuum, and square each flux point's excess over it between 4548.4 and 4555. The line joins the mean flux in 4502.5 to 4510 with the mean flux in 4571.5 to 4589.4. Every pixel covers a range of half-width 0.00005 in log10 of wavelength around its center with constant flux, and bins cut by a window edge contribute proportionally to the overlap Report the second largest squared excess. 0.034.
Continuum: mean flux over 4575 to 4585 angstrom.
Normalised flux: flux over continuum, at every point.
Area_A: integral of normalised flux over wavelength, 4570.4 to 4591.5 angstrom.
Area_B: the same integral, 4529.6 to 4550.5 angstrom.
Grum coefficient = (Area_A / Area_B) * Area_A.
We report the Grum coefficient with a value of 22.3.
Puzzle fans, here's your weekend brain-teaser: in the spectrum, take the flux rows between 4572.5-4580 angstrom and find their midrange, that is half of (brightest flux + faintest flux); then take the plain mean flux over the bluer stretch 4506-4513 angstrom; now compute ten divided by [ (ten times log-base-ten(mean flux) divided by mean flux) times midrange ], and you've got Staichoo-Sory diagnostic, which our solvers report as 2.23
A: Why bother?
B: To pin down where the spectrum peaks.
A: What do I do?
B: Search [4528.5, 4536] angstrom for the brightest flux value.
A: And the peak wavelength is 4535.32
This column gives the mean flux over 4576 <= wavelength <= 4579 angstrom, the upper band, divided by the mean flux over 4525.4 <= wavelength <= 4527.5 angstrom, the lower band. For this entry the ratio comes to 1.09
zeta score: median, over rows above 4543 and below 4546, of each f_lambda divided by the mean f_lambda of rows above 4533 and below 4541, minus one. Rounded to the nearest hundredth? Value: -0.01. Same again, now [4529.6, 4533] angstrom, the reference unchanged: -0.03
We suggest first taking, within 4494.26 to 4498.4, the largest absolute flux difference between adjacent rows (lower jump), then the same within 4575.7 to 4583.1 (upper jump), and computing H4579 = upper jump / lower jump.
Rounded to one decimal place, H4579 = 2.1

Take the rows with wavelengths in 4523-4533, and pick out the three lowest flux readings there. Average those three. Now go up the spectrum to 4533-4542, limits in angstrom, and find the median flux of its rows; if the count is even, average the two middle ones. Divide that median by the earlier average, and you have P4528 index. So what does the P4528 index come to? 1.05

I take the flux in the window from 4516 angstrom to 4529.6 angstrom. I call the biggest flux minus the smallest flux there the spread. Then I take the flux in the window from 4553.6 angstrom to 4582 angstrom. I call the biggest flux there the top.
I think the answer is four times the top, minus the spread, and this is 11.1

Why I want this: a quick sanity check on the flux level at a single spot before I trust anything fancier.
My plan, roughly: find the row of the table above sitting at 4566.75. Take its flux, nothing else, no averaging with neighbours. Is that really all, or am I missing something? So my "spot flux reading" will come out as 2.815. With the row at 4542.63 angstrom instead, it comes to 2.655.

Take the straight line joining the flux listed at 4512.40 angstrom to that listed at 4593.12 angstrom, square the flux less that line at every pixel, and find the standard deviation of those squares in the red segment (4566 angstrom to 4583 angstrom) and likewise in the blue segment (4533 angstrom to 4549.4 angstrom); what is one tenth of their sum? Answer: 0.0007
